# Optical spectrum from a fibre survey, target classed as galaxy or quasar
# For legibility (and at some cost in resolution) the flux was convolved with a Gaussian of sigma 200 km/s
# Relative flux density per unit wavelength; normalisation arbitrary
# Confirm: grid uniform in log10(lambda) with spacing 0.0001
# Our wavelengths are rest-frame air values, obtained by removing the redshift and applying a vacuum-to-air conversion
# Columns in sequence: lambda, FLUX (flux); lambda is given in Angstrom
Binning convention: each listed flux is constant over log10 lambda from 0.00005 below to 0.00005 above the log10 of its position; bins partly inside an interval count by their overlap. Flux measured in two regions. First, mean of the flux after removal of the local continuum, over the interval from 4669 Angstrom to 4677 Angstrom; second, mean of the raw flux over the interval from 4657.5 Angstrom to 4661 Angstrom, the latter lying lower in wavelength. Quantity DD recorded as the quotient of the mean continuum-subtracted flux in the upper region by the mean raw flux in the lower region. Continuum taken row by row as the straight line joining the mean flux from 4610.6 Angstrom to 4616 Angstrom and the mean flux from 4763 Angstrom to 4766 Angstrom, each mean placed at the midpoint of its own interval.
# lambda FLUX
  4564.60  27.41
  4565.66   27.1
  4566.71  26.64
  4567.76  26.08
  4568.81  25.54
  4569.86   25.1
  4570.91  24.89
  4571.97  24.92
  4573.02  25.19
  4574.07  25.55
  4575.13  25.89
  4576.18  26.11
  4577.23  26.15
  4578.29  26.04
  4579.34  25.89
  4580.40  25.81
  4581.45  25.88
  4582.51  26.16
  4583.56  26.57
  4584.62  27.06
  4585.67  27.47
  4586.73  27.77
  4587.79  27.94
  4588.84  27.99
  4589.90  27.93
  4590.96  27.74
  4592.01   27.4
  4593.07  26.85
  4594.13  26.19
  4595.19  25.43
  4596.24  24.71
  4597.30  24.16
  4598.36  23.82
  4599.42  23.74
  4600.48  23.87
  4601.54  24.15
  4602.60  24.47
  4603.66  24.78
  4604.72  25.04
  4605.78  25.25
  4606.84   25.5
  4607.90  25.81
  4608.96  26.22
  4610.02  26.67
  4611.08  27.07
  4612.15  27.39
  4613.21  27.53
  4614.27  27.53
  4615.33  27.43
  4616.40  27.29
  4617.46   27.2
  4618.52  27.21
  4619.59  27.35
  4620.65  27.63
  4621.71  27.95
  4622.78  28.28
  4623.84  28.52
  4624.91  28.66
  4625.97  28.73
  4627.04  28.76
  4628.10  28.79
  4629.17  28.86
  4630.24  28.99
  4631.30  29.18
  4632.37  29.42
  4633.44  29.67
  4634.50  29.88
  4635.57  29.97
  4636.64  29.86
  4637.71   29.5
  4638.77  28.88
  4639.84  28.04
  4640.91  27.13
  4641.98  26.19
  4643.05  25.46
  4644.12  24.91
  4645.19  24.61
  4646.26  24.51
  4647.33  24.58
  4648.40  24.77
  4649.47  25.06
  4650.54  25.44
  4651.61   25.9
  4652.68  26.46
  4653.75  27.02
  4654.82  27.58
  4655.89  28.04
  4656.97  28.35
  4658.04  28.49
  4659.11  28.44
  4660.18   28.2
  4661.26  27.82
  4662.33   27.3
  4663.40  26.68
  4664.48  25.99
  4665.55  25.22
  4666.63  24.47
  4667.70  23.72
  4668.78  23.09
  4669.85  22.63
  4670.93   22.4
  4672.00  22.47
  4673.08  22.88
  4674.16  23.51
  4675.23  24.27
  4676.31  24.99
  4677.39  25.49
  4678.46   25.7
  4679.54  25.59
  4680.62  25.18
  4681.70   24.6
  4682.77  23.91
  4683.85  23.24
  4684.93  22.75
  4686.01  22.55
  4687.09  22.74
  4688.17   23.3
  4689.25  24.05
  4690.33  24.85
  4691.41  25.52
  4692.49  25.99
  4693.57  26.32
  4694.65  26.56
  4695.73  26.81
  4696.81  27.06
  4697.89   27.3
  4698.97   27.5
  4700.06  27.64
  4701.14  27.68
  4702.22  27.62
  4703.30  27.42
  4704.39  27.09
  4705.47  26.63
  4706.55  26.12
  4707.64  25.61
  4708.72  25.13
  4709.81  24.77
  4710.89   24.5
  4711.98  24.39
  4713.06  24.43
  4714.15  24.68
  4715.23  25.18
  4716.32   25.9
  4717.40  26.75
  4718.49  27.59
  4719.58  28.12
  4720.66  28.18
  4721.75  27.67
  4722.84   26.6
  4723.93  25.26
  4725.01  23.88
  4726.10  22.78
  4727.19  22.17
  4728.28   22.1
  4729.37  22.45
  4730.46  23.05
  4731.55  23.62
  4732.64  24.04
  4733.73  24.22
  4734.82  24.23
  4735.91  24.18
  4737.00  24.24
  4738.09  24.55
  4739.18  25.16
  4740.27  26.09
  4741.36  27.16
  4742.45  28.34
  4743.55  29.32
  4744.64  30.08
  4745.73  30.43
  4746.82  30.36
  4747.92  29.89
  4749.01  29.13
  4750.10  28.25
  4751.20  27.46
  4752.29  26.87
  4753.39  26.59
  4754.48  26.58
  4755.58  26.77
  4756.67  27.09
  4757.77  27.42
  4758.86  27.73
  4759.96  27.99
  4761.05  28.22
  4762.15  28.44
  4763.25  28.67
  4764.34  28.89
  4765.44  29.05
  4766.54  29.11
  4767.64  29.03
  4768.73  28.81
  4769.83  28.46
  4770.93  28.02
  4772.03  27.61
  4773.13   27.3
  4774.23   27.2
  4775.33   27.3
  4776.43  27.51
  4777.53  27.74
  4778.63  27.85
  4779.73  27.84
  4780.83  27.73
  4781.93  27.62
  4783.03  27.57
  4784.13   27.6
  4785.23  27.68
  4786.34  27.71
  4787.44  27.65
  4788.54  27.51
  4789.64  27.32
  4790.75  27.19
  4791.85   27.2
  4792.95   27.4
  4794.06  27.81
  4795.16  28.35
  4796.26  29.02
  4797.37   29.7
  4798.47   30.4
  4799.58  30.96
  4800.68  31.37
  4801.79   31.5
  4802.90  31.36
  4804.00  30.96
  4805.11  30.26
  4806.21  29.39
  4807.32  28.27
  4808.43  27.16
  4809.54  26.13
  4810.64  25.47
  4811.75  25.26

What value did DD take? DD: -0.16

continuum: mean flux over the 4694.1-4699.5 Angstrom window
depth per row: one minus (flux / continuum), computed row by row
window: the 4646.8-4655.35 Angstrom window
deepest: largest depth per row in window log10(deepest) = -1.04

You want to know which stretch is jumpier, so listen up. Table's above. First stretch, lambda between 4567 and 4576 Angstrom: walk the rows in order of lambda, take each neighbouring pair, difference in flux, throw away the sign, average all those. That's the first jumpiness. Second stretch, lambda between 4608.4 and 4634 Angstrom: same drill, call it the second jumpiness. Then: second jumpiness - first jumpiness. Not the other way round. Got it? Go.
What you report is -0.13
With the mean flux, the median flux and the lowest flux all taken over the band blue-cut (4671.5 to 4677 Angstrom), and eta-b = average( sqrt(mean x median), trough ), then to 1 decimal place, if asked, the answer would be 23.0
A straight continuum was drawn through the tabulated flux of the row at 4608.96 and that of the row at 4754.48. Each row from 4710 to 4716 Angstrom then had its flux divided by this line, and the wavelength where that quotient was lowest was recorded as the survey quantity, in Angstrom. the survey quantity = 4711.98 Angstrom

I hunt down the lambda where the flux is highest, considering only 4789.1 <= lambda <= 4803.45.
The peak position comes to 4801.79 Angstrom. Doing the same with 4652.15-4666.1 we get 4658.04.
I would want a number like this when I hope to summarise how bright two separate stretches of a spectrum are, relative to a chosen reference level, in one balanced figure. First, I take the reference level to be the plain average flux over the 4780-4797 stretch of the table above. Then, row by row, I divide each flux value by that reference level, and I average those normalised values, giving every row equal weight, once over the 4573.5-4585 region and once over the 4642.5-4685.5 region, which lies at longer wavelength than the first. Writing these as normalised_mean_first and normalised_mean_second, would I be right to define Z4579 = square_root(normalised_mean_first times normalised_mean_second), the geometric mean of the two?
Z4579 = 0.93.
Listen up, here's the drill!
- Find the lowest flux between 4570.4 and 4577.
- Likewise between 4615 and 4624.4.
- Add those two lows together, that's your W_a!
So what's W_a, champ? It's 52.1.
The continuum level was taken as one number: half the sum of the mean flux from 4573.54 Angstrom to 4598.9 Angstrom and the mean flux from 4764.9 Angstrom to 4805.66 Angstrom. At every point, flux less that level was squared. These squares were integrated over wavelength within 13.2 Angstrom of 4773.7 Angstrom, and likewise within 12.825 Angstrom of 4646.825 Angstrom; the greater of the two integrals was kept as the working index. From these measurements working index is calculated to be 91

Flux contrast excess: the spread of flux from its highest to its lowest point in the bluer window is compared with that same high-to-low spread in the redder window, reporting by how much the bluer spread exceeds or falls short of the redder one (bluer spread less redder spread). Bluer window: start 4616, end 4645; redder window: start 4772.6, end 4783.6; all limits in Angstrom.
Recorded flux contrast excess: 4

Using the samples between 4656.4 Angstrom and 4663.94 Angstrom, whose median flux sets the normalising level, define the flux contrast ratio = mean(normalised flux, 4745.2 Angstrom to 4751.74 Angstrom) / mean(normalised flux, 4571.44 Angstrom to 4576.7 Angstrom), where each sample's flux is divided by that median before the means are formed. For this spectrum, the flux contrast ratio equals 1.15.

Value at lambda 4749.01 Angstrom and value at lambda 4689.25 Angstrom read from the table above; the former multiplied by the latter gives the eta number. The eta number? 701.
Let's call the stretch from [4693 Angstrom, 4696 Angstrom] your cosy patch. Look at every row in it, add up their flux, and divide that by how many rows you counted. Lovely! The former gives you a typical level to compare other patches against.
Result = 26.56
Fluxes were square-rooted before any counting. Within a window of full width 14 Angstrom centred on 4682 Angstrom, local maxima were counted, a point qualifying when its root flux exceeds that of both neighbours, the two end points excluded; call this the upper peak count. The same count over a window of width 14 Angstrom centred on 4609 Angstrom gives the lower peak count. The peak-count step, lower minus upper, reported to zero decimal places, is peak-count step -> -1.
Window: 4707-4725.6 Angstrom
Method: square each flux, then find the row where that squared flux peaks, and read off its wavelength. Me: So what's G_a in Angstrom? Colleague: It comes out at 4720.66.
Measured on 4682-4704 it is 4701.14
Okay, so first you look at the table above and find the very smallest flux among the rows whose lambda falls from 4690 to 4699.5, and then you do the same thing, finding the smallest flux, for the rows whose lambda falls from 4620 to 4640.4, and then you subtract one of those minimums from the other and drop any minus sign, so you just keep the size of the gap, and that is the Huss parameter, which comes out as 2.8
